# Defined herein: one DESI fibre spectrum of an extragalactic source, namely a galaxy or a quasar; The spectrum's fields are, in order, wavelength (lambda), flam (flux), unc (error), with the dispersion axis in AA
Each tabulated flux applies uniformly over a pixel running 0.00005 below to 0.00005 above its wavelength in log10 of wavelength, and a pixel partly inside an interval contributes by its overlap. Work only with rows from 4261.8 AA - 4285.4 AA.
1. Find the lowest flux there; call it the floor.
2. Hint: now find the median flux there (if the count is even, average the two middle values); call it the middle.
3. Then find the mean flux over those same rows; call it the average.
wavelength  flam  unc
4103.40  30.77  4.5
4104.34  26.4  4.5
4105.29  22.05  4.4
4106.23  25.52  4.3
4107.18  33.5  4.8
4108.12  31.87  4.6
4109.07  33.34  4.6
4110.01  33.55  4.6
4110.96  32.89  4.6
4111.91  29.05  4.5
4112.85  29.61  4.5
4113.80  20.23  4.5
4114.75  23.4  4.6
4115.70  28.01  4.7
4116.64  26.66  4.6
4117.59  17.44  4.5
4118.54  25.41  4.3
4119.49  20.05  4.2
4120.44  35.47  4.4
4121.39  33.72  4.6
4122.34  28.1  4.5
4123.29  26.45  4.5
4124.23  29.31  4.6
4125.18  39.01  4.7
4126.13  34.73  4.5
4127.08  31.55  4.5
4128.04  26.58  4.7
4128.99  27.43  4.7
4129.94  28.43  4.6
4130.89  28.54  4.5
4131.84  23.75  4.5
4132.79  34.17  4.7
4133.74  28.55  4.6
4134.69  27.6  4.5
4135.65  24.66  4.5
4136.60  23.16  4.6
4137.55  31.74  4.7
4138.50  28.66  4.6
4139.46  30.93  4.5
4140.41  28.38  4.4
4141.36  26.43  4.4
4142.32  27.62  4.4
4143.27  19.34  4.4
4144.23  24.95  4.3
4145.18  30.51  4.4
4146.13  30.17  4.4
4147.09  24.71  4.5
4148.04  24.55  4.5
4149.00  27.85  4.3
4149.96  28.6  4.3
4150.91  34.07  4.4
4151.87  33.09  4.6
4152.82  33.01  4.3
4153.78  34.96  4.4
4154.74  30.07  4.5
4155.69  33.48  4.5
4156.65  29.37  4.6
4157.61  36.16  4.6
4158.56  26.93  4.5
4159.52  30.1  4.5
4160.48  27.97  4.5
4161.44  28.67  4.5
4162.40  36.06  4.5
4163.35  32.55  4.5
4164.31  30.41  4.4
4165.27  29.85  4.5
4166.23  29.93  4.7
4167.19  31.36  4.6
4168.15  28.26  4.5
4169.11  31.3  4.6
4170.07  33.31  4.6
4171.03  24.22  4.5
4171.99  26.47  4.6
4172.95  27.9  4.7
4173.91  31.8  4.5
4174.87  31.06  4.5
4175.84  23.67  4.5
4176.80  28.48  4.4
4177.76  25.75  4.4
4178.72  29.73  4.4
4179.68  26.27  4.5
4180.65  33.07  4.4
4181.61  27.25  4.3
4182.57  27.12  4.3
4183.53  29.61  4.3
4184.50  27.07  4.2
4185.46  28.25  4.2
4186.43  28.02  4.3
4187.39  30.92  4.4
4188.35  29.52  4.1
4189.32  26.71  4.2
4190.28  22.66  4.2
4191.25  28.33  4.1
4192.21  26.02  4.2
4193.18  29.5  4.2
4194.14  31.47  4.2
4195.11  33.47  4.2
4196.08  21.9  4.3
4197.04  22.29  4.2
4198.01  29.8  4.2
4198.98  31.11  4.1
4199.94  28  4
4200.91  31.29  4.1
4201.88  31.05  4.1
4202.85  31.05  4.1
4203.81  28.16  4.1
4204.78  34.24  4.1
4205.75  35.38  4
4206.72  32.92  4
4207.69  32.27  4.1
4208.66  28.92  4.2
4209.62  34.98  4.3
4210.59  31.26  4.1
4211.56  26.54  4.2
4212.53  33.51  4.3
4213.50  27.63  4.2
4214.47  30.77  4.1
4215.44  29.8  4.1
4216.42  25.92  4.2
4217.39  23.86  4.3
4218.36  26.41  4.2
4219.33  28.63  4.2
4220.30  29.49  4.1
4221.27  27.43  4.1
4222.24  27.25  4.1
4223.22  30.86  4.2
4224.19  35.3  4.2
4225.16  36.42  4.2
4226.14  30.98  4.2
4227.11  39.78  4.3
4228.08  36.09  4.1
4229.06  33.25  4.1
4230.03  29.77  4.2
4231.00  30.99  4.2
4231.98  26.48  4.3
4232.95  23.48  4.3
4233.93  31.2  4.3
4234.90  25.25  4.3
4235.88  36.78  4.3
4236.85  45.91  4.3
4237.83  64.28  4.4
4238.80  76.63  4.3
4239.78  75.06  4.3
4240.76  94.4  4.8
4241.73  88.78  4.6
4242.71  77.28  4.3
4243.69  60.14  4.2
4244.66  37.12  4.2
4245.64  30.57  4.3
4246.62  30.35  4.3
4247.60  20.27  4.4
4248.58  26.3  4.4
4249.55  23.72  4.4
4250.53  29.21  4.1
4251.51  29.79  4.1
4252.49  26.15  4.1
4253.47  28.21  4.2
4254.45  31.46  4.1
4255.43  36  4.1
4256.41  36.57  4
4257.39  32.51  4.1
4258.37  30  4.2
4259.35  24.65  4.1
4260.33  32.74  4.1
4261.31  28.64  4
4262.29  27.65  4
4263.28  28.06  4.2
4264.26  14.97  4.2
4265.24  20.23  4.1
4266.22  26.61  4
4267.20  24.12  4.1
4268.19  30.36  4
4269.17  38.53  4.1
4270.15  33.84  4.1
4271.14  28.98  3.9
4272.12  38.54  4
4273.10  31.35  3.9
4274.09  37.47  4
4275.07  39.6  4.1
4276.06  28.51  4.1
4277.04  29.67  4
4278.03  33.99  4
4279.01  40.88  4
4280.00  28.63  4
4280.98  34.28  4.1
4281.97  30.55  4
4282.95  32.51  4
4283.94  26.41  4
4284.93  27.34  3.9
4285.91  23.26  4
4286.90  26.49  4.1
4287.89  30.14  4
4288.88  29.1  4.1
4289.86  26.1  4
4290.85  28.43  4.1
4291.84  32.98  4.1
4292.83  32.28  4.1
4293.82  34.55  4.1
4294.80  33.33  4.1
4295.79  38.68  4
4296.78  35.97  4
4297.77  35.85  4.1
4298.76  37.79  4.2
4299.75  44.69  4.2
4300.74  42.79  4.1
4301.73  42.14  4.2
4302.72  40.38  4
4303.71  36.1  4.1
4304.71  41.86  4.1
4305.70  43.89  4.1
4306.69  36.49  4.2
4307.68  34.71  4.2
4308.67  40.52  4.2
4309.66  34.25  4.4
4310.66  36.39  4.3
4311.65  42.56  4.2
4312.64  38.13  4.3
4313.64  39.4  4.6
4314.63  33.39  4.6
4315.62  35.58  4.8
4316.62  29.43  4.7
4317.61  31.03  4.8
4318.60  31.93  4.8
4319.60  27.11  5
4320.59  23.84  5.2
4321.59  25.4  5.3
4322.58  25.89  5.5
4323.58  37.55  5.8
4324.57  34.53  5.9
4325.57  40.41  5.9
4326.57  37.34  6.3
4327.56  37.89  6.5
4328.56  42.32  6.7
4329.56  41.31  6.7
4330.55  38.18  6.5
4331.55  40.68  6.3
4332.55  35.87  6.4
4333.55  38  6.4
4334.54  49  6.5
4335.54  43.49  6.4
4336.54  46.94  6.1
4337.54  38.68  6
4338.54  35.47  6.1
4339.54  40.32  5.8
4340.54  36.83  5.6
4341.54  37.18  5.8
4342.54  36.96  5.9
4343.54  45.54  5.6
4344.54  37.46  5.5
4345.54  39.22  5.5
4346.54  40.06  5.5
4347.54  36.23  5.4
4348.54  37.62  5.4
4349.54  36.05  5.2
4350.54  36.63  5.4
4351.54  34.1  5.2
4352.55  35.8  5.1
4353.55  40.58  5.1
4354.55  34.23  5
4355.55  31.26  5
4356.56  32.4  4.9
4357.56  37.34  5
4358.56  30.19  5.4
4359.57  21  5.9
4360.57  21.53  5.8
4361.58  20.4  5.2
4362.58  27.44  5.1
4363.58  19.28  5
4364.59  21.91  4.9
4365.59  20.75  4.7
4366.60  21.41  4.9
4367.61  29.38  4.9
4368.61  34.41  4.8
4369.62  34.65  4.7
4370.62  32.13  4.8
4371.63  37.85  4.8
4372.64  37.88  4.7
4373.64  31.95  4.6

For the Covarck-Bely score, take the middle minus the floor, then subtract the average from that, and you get -15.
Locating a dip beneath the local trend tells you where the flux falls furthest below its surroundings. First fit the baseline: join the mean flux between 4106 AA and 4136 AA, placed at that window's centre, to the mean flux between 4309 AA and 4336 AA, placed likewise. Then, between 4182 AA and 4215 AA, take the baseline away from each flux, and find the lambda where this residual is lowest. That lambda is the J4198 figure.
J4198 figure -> 4196.08 AA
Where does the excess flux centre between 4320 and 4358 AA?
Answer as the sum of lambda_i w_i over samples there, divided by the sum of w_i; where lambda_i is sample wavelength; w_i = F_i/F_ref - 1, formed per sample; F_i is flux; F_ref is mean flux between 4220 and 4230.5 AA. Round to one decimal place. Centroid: 4340.2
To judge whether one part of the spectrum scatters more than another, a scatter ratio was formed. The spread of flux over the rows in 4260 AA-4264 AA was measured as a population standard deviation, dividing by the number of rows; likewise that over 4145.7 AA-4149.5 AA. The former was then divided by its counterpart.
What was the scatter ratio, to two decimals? 0.87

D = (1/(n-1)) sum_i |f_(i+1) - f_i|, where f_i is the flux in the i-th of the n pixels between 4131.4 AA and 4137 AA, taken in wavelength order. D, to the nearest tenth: 4.3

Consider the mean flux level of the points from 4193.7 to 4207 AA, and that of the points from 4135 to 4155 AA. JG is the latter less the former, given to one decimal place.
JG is -1.7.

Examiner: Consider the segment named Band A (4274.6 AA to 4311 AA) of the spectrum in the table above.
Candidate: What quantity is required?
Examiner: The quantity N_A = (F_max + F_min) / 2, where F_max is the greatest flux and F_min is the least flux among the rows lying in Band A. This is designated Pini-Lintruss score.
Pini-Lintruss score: 34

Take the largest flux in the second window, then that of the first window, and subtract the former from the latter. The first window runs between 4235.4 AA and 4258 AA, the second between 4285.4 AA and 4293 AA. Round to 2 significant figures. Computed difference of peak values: 61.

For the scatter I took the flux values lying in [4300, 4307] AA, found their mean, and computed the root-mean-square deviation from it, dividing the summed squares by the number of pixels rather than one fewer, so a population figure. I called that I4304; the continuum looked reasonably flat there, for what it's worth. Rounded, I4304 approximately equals 2.8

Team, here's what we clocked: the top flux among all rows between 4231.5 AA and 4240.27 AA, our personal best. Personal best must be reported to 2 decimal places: 76.63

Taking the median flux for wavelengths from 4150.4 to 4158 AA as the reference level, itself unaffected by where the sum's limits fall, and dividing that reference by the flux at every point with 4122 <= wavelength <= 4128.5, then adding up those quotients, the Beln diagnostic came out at 7.70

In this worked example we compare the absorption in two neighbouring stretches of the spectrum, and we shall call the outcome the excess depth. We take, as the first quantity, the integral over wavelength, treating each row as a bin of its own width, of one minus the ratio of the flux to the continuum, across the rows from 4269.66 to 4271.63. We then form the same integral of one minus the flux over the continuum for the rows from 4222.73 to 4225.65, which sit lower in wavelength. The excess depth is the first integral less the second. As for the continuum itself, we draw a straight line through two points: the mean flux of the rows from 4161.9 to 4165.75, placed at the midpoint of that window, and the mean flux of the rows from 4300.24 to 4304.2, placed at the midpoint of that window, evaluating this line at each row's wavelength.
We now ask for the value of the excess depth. 0.23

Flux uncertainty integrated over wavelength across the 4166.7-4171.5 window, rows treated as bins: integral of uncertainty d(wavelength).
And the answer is 21.9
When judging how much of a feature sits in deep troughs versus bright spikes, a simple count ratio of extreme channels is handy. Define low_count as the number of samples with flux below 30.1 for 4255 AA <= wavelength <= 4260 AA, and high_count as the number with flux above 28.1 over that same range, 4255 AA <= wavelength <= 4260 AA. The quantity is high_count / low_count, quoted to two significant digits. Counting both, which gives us 2.0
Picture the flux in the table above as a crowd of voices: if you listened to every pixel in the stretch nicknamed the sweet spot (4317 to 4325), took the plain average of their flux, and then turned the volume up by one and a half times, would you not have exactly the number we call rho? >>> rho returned 44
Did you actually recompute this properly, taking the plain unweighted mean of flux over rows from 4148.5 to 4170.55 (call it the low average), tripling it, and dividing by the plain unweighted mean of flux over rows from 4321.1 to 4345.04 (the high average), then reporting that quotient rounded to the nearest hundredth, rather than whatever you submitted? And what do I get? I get 2.43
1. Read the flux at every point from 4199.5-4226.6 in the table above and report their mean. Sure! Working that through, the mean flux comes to 30.4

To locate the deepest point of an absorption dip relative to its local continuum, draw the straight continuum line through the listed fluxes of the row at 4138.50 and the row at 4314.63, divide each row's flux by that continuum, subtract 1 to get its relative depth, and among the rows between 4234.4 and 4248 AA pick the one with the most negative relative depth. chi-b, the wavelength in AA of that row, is 4247.60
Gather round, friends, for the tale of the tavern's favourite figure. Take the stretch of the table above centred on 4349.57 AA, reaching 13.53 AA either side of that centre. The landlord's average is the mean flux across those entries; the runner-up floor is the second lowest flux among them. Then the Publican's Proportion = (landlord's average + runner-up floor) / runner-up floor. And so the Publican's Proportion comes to 2.67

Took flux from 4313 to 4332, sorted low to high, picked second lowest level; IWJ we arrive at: 25.4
